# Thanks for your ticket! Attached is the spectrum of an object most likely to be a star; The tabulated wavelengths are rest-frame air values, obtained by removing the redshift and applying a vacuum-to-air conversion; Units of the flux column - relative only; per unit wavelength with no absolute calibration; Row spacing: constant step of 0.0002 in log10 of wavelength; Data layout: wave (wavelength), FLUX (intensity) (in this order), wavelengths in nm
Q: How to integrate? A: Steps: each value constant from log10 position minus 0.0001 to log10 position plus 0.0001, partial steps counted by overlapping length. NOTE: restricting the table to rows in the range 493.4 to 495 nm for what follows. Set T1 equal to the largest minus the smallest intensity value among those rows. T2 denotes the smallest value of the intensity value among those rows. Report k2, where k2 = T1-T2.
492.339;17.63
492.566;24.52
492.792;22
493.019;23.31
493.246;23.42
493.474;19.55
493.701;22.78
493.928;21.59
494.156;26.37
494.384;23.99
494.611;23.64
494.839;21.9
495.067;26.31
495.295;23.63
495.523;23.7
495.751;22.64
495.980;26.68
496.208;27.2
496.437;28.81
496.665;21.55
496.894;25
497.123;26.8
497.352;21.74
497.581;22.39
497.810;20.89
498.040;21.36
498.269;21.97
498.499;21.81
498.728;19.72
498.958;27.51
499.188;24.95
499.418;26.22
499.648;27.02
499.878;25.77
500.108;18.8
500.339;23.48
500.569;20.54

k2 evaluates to -12.7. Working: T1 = 6.8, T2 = 19.55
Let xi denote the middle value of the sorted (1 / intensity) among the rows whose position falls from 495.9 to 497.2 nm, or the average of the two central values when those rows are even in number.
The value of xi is 0.0374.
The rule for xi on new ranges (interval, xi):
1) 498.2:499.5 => 0.0428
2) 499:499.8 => 0.0381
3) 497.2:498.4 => 0.0460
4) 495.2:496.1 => 0.0423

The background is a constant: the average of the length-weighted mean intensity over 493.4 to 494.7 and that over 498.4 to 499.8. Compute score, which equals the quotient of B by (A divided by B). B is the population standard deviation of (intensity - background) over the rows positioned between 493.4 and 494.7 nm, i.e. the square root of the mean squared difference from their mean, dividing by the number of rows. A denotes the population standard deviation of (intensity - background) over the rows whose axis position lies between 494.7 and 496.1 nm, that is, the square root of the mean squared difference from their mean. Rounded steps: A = 1.8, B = 2.11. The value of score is 2.5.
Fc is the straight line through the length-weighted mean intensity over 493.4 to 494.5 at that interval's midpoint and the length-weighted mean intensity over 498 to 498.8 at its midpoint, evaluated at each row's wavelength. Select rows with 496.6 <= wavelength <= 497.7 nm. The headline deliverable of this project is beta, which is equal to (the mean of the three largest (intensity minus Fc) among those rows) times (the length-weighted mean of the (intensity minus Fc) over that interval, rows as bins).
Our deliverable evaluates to 5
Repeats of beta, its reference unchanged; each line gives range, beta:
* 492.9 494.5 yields 0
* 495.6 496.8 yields 17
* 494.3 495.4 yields 3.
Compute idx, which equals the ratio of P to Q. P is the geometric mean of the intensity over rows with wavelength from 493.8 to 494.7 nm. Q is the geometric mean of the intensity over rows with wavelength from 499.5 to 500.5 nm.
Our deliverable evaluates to 1.01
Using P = 23.8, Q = 23.5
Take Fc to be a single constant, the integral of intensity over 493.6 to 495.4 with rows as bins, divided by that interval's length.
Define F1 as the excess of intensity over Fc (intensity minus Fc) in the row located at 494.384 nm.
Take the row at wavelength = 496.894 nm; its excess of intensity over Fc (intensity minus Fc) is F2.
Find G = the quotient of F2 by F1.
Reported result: 6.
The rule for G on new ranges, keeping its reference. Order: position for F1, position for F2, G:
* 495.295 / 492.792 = 11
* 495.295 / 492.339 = 40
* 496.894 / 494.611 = 0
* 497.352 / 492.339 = 3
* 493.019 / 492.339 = 13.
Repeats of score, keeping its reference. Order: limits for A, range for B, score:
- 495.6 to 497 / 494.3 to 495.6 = 0.7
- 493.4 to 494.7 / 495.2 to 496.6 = 2.4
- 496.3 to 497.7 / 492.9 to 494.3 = 1.5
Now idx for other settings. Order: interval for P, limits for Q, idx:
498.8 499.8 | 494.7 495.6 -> 1.11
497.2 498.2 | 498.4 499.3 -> 0.93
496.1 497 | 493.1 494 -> 1.17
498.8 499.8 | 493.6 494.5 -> 1.12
